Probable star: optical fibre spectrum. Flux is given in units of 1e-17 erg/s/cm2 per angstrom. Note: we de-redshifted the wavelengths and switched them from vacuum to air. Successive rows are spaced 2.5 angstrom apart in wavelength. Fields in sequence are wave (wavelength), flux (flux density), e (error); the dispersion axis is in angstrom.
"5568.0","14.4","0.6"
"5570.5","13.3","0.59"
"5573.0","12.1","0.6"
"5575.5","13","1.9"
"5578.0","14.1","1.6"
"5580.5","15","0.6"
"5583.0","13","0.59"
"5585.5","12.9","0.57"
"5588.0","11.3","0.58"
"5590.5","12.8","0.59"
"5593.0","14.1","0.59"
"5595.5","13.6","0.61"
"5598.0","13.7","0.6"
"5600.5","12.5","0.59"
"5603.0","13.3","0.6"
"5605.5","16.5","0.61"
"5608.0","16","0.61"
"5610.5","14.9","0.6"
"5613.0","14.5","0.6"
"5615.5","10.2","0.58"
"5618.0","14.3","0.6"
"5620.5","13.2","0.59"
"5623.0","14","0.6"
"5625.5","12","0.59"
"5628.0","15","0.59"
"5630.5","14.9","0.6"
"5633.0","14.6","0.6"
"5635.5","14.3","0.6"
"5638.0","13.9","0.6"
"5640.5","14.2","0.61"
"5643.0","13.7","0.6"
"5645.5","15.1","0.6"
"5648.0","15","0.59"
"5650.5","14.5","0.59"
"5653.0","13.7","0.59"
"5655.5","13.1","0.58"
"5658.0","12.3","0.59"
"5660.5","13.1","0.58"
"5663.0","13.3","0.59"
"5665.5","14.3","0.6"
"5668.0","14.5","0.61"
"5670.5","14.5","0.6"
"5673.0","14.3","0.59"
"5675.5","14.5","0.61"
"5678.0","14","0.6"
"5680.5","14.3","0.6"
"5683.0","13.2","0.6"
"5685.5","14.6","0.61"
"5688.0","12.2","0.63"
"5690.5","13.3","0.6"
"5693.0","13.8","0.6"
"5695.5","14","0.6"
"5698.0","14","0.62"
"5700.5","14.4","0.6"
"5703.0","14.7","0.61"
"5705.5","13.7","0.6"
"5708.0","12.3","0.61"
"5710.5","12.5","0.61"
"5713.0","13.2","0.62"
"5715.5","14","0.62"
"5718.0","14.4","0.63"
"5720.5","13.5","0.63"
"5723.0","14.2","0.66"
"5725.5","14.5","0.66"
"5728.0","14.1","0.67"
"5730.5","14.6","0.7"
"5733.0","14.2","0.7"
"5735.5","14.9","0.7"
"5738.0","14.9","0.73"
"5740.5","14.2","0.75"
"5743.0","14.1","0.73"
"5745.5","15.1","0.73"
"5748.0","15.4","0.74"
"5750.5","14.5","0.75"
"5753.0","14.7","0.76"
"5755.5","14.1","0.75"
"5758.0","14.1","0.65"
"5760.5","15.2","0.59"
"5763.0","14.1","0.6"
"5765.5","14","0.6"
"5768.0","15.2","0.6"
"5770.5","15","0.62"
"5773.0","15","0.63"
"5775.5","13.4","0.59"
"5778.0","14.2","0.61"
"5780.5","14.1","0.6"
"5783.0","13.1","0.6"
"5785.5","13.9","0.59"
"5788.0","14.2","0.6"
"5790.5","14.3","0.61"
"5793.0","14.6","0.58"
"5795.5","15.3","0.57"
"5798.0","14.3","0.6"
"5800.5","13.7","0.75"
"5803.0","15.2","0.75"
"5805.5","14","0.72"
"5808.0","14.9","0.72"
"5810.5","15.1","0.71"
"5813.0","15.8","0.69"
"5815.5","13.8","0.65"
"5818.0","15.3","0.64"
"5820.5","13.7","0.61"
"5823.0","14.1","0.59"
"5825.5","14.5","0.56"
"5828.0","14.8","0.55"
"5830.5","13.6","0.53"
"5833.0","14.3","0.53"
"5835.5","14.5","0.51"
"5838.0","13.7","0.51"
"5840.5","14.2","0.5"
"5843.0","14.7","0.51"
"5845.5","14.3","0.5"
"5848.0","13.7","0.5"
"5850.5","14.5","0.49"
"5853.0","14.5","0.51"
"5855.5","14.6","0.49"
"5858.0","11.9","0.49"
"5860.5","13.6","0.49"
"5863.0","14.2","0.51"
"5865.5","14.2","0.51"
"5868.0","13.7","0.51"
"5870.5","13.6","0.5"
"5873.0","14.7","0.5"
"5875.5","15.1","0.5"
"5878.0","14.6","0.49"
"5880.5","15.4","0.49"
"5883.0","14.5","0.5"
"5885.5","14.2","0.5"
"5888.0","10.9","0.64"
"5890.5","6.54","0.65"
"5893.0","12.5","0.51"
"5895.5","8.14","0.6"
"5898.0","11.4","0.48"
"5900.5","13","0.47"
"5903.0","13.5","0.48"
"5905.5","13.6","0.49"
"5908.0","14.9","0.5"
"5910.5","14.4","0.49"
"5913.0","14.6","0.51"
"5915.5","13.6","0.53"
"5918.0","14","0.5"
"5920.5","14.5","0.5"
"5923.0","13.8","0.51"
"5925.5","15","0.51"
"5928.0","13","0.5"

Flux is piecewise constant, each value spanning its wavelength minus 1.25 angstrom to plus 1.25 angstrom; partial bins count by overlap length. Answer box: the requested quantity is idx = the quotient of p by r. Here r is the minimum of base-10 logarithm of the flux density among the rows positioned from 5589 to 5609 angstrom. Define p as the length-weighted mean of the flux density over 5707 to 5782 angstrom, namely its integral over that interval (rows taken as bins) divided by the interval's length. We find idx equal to 13.0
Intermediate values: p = 14.3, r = 1.10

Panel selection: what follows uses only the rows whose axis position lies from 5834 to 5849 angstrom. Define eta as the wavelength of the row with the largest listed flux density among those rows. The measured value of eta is 5843.0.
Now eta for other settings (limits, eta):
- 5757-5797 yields 5795.5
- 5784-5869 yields 5813.0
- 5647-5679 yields 5648.0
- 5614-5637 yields 5628.0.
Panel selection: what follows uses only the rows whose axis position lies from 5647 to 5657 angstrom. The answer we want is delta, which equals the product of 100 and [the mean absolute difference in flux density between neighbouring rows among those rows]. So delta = 63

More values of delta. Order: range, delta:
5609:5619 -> 293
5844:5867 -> 81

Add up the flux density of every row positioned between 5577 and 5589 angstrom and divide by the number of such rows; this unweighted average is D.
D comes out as 13.3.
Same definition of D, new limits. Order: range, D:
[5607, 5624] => 13.9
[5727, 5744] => 14.4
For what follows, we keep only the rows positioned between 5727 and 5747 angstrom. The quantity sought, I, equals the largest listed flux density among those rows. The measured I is 15.1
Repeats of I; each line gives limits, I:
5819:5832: 14.8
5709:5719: 14.4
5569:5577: 13.3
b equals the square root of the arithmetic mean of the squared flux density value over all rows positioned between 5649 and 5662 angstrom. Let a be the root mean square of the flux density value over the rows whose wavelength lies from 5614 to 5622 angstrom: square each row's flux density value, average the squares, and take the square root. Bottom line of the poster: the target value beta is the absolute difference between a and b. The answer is 0.7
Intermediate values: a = 12.7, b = 13.4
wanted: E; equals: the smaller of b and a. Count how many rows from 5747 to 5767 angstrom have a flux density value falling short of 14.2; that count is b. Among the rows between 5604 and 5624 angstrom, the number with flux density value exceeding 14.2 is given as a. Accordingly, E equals 4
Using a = 5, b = 4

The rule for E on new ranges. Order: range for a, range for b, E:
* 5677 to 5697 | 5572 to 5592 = 2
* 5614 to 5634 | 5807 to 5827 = 3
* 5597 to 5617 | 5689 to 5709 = 4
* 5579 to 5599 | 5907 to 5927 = 1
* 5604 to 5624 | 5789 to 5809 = 2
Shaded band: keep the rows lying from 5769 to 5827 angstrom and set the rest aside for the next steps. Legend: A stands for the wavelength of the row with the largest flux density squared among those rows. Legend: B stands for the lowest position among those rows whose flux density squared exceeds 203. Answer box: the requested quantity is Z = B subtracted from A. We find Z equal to 42.5 angstrom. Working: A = 5813.0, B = 5770.5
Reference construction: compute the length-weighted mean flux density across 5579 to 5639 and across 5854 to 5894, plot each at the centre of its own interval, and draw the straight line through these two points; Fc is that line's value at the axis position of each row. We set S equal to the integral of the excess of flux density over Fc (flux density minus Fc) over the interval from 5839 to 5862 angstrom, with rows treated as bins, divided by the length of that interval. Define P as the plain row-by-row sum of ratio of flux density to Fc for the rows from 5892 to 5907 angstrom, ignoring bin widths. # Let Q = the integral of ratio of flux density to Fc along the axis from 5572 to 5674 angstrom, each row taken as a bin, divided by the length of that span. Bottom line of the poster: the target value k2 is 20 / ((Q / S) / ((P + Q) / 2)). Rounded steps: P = 5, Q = 1.00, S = 0.56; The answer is 36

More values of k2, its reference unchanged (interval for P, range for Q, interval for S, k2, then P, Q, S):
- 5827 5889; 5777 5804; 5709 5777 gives 192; 26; 1.05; 0.74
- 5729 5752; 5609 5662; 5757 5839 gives 94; 10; 1.01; 0.89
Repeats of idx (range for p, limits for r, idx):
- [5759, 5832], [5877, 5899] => 17.7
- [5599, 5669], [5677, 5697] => 12.8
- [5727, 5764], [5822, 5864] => 13.5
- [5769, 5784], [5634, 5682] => 13.0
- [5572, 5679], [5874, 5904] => 16.9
